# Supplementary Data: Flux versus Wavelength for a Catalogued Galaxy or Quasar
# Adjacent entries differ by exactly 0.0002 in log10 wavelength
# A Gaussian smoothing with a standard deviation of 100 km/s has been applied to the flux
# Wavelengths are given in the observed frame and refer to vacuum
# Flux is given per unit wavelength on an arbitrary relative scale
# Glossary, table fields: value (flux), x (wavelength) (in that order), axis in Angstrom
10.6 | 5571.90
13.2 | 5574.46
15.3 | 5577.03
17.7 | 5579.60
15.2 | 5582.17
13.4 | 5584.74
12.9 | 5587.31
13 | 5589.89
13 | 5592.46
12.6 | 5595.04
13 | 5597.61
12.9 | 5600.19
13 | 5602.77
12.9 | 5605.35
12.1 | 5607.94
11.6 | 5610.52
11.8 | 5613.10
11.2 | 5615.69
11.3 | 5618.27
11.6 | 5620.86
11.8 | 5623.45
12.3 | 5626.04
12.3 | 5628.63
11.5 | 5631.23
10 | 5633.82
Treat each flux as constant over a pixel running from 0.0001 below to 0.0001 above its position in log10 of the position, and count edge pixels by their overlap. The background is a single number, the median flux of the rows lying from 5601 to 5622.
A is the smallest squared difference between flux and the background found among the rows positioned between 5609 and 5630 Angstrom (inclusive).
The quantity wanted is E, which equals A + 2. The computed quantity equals 2.0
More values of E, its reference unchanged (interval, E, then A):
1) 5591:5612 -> 2.0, 0.0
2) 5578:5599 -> 2.8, 0.8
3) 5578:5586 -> 4.9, 2.9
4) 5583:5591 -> 3.4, 1.4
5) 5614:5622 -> 2.0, 0.0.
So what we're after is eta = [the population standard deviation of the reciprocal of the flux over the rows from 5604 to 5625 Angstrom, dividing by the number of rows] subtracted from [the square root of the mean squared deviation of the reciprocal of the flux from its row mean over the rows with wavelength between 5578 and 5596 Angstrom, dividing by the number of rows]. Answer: 0.0043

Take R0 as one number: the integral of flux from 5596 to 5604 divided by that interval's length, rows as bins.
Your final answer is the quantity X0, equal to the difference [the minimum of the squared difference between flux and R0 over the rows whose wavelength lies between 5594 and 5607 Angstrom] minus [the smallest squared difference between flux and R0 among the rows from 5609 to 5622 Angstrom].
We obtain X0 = -1.3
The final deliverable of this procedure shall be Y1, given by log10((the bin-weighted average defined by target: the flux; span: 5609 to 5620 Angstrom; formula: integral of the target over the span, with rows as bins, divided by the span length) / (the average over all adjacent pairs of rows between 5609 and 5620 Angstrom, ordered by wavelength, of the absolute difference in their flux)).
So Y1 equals 1.58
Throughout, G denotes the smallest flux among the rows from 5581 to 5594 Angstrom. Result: 12.9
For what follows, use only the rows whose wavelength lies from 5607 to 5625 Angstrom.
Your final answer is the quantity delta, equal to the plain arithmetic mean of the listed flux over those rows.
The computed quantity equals 11.6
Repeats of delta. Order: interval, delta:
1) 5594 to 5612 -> 12.6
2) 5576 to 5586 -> 15.4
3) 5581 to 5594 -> 13.5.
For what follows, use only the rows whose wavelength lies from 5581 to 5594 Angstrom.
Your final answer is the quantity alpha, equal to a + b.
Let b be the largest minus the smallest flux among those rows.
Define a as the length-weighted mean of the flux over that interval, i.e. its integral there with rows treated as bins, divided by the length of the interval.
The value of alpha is 15.8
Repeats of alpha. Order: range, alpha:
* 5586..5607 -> 13.3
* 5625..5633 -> 12.7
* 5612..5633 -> 12.8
